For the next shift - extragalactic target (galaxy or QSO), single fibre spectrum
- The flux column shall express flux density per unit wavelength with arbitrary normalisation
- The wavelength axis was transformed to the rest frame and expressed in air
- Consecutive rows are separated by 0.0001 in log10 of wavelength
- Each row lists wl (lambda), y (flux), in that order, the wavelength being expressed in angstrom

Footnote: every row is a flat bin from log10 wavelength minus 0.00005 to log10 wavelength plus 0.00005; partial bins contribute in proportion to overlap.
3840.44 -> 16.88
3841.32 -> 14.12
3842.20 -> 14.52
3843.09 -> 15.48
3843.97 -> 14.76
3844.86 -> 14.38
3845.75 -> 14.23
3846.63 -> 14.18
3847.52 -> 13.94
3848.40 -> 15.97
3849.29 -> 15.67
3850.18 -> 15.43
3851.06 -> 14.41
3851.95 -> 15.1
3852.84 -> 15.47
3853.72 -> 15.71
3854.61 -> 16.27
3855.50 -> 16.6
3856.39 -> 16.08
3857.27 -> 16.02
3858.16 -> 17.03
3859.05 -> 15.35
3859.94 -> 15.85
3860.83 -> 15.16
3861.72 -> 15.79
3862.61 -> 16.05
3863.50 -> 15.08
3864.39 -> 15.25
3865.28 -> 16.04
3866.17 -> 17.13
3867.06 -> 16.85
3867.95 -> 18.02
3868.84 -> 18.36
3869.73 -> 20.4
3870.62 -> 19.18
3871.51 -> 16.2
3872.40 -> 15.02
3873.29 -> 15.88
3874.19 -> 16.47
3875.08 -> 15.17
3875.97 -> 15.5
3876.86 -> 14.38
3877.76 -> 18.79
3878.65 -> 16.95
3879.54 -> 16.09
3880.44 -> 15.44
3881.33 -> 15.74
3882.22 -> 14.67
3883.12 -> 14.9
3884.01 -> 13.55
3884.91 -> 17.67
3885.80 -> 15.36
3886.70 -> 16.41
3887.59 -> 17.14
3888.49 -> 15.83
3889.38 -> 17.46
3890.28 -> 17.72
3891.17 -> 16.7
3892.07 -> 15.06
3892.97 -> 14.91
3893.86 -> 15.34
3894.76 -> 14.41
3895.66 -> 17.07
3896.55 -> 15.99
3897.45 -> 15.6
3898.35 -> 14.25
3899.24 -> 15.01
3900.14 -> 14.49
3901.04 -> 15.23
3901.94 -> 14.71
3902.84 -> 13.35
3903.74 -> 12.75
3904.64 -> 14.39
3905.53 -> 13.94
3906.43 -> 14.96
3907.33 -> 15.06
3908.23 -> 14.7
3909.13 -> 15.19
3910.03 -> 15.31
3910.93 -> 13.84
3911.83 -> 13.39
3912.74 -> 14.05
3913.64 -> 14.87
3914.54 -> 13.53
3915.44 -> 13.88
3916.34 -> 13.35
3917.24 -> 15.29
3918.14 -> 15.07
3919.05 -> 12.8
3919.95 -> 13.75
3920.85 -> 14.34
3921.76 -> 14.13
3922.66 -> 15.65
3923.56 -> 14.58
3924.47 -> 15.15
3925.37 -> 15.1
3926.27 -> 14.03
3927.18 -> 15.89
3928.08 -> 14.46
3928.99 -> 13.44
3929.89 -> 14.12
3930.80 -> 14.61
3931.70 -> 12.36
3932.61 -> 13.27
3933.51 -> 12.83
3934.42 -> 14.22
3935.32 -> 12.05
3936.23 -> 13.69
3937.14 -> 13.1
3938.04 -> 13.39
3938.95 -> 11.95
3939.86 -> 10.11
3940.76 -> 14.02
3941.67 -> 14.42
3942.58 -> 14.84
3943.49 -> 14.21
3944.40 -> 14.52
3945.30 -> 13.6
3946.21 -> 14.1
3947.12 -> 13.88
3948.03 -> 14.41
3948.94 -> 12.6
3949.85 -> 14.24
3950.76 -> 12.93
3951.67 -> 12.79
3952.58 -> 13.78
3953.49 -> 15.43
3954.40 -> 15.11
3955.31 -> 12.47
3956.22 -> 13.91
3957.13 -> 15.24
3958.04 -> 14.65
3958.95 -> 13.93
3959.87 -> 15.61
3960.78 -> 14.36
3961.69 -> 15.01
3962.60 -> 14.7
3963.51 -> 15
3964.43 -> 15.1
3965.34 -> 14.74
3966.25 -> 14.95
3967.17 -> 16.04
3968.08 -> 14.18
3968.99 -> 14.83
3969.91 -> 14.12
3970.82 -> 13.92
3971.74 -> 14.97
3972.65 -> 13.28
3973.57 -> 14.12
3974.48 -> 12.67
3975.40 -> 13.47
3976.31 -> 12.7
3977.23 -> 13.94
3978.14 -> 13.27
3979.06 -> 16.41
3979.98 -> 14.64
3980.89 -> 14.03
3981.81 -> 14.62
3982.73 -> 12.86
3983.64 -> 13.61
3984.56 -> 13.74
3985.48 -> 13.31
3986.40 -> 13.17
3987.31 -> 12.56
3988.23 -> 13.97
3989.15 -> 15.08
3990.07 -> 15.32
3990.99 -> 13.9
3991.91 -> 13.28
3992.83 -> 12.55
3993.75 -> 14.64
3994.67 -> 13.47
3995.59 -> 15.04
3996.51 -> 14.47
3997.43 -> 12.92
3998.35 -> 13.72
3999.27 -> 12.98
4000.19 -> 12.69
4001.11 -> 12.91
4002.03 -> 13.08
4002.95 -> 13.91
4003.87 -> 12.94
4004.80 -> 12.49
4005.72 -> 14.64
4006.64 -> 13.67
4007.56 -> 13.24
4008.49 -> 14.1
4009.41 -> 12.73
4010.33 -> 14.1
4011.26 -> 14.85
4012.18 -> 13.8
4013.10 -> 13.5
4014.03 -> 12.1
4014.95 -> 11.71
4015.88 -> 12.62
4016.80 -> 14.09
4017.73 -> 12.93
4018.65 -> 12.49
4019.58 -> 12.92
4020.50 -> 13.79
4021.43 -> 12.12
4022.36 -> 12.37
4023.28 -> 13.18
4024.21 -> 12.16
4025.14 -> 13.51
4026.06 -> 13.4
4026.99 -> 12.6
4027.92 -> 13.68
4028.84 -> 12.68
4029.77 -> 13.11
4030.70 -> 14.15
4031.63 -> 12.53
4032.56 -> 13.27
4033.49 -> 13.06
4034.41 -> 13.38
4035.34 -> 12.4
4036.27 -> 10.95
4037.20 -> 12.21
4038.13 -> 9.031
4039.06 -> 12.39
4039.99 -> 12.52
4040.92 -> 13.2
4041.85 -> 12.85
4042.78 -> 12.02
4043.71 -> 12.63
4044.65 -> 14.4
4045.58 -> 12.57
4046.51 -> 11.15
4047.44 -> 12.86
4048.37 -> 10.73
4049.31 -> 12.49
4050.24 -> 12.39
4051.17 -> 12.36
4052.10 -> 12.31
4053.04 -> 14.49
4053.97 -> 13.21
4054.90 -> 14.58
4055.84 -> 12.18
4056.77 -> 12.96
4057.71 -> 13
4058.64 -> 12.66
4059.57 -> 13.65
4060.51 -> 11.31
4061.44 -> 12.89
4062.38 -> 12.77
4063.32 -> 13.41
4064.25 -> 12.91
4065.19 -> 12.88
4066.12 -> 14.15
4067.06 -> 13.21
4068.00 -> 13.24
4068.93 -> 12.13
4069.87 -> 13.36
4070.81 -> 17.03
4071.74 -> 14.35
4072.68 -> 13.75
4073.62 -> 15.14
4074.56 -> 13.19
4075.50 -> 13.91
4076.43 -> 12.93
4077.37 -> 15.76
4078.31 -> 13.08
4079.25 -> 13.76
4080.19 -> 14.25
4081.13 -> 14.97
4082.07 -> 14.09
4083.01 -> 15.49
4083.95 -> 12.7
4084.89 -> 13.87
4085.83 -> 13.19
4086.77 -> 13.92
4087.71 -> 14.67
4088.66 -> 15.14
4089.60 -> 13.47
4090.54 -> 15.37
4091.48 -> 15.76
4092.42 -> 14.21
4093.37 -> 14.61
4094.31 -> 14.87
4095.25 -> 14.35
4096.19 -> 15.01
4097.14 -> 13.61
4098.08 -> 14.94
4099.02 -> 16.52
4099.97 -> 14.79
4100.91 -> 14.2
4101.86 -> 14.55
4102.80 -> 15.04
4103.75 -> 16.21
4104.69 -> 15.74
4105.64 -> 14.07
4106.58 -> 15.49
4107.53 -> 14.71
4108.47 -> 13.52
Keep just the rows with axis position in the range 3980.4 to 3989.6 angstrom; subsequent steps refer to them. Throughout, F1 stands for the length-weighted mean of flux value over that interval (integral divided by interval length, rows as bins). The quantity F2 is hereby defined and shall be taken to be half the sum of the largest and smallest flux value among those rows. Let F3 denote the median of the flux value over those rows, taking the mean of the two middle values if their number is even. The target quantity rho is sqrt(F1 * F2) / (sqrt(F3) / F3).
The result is 51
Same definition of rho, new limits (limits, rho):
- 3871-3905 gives 62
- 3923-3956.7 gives 50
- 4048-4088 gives 50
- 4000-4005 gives 47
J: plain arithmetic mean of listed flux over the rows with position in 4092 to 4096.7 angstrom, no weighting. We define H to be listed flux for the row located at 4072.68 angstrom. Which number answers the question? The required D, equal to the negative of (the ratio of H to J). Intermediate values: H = 13.75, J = 14.6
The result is -0.94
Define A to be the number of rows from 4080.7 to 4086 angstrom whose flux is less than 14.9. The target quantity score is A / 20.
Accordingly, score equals 0.20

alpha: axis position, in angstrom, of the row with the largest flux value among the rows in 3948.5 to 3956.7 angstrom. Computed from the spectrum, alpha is 3953.49 angstrom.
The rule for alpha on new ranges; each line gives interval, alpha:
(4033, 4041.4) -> 4034.41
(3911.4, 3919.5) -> 3917.24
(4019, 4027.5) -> 4020.50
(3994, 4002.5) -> 3995.59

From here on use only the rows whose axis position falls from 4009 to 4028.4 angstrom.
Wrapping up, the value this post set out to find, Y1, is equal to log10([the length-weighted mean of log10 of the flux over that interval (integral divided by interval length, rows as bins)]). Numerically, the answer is 0.048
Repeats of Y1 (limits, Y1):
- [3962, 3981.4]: 0.063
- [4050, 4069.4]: 0.047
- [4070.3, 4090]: 0.061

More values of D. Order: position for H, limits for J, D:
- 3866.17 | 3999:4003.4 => -1.31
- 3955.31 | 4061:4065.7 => -0.96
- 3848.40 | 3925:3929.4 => -1.10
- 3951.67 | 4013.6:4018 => -1.01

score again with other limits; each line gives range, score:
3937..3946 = 0.50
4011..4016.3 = 0.30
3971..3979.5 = 0.35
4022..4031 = 0.50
